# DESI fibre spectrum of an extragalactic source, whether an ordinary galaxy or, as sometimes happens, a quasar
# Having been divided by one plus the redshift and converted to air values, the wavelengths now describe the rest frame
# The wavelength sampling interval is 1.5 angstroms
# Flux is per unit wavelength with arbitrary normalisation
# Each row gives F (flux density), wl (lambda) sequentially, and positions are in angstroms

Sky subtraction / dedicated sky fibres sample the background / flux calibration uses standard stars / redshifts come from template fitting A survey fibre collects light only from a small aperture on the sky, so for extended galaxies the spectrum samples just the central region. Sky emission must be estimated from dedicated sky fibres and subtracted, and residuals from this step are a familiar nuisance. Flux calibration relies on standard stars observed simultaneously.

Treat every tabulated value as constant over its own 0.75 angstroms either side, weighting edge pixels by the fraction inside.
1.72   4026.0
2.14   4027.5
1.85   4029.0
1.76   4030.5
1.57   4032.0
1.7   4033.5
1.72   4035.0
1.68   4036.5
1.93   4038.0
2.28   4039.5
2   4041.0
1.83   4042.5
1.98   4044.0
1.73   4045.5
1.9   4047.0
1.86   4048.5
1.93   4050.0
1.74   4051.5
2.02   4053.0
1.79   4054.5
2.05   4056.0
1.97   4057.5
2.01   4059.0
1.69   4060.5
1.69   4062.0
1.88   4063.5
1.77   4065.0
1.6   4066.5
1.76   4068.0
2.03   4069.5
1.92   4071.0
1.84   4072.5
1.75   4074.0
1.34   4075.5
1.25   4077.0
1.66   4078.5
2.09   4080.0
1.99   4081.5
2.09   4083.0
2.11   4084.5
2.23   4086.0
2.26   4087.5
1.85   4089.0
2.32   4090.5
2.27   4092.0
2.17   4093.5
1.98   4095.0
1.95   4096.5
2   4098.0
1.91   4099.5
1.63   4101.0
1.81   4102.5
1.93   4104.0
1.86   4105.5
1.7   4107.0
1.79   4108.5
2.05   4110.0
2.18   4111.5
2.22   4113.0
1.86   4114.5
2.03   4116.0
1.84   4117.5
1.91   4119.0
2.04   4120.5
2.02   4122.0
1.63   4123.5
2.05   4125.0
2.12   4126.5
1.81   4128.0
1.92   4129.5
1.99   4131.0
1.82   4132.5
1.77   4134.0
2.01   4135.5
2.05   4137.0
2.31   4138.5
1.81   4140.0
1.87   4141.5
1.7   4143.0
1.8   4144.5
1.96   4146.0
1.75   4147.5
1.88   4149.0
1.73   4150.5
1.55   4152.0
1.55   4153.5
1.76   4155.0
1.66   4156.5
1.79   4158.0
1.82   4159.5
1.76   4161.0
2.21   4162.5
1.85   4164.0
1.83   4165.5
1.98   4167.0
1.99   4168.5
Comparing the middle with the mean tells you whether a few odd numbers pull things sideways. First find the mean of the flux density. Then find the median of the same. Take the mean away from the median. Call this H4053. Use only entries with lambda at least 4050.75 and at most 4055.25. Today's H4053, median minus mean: -0.060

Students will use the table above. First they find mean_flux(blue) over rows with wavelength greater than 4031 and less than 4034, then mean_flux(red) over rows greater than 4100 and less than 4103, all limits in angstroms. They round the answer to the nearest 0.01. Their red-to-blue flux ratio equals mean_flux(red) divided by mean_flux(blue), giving 1.05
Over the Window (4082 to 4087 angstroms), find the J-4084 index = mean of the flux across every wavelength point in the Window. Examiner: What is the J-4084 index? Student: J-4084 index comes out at 2.1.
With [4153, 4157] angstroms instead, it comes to 1.7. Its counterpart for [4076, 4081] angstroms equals 1.7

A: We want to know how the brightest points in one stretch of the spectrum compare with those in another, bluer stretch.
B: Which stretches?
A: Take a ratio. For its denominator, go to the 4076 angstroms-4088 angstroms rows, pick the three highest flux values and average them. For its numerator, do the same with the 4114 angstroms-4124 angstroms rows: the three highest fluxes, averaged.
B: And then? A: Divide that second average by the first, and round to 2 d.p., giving 0.92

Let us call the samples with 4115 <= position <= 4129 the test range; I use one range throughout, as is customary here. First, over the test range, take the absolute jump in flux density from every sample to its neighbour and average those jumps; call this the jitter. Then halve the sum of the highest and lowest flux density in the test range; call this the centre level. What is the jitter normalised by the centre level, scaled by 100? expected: 10.7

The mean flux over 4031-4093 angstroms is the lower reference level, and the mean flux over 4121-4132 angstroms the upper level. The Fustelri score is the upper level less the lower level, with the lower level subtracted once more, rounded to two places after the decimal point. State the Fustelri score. -1.83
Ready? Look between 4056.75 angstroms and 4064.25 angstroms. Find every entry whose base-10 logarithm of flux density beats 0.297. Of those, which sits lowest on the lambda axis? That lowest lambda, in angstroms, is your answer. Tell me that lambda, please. 4059.0 angstroms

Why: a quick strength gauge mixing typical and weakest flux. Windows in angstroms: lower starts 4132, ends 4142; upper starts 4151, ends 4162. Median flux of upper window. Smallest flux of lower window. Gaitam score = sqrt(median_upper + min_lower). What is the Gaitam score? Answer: 1.88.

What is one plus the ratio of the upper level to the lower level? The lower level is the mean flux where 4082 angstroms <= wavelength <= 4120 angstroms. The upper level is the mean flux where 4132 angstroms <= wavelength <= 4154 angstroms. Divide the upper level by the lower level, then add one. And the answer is 1.92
